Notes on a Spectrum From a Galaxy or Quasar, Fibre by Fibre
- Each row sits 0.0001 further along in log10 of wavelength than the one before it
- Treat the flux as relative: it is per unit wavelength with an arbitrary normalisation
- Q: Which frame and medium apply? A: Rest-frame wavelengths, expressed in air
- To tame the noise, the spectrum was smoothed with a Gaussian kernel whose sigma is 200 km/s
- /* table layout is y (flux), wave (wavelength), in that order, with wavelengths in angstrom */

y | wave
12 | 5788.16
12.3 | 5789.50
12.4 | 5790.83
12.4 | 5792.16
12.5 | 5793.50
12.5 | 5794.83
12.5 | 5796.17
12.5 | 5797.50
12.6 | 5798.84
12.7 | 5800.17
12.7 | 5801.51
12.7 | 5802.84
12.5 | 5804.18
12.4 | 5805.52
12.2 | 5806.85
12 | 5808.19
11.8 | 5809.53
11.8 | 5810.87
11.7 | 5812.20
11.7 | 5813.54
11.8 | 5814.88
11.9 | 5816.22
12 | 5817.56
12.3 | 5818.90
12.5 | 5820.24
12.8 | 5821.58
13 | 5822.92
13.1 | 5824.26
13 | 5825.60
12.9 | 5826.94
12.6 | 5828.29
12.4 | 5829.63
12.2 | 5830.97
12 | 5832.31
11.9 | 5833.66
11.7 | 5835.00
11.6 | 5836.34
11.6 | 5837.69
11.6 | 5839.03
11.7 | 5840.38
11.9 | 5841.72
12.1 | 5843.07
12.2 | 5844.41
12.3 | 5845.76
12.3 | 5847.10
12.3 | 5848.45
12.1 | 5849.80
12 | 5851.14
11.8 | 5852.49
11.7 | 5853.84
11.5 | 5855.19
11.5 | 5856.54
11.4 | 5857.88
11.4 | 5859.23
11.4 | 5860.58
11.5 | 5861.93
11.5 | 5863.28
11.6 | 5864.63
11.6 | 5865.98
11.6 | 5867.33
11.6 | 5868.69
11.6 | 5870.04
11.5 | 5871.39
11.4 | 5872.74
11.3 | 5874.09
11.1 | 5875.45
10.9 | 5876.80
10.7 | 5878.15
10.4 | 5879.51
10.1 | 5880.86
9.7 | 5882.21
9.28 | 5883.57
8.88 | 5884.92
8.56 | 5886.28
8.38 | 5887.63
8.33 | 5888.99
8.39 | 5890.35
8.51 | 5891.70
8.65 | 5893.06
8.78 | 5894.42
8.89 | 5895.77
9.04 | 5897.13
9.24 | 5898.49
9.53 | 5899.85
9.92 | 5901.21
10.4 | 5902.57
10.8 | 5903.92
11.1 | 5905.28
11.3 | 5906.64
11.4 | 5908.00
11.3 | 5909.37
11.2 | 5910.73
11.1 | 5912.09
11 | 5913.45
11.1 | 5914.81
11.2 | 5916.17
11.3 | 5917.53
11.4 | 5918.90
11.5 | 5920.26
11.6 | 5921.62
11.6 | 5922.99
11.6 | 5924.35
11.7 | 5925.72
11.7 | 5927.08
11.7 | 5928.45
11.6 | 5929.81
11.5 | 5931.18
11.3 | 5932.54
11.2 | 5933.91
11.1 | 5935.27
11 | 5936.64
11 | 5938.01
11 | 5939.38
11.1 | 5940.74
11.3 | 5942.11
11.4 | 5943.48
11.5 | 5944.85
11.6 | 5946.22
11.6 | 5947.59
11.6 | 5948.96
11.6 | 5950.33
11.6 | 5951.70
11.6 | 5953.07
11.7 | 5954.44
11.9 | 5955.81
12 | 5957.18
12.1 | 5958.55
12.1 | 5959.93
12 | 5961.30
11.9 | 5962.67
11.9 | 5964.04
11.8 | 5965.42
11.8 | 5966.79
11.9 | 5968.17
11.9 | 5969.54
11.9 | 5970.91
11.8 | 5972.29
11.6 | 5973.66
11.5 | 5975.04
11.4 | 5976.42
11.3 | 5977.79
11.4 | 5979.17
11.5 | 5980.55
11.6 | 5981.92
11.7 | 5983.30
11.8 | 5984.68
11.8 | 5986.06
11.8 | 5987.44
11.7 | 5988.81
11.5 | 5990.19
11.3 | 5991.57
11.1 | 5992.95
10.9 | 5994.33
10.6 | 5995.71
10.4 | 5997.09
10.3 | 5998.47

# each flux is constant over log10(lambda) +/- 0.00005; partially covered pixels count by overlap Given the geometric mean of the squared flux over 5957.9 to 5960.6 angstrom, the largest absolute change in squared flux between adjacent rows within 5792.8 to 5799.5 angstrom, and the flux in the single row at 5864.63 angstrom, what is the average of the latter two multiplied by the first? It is 1033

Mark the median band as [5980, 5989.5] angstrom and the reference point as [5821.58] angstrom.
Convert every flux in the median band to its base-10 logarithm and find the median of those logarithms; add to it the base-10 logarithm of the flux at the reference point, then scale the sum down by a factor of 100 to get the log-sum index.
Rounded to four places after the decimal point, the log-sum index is 0.0218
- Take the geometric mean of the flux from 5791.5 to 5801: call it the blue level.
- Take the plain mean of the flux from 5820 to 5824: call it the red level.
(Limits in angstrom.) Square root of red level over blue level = 1.01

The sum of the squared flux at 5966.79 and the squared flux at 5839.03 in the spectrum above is 274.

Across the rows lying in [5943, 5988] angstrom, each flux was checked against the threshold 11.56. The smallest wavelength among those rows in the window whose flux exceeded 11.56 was 5946.22 angstrom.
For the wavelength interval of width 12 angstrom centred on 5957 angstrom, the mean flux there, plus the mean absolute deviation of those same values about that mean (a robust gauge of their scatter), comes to 12.0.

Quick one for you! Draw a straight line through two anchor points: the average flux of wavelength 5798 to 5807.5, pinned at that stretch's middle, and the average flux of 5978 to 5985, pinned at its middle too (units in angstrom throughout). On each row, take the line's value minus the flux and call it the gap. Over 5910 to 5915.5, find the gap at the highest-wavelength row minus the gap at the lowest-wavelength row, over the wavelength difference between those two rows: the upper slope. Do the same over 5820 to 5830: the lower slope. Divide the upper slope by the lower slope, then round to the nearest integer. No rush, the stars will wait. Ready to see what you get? 4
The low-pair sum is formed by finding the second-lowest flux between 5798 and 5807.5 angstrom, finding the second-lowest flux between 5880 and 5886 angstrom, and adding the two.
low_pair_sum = 21.7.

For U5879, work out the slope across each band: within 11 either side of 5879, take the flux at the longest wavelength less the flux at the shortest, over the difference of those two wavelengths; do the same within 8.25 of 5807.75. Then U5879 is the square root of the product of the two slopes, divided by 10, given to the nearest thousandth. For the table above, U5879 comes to 0.010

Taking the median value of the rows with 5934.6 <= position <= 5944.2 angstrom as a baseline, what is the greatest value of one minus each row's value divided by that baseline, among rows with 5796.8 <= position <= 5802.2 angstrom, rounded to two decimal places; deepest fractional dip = -0.13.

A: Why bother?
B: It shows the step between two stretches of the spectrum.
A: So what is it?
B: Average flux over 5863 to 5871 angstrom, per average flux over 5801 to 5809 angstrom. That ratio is 0.93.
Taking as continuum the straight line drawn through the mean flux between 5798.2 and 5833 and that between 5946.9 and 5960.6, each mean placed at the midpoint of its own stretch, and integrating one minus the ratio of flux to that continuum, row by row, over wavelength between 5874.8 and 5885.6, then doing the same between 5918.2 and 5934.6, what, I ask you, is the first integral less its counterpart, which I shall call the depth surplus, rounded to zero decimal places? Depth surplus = 1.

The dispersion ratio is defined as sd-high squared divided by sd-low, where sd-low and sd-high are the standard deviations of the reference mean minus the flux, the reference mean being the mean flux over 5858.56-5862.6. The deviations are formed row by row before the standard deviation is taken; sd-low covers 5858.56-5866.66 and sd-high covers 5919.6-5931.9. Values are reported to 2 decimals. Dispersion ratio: 0.07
